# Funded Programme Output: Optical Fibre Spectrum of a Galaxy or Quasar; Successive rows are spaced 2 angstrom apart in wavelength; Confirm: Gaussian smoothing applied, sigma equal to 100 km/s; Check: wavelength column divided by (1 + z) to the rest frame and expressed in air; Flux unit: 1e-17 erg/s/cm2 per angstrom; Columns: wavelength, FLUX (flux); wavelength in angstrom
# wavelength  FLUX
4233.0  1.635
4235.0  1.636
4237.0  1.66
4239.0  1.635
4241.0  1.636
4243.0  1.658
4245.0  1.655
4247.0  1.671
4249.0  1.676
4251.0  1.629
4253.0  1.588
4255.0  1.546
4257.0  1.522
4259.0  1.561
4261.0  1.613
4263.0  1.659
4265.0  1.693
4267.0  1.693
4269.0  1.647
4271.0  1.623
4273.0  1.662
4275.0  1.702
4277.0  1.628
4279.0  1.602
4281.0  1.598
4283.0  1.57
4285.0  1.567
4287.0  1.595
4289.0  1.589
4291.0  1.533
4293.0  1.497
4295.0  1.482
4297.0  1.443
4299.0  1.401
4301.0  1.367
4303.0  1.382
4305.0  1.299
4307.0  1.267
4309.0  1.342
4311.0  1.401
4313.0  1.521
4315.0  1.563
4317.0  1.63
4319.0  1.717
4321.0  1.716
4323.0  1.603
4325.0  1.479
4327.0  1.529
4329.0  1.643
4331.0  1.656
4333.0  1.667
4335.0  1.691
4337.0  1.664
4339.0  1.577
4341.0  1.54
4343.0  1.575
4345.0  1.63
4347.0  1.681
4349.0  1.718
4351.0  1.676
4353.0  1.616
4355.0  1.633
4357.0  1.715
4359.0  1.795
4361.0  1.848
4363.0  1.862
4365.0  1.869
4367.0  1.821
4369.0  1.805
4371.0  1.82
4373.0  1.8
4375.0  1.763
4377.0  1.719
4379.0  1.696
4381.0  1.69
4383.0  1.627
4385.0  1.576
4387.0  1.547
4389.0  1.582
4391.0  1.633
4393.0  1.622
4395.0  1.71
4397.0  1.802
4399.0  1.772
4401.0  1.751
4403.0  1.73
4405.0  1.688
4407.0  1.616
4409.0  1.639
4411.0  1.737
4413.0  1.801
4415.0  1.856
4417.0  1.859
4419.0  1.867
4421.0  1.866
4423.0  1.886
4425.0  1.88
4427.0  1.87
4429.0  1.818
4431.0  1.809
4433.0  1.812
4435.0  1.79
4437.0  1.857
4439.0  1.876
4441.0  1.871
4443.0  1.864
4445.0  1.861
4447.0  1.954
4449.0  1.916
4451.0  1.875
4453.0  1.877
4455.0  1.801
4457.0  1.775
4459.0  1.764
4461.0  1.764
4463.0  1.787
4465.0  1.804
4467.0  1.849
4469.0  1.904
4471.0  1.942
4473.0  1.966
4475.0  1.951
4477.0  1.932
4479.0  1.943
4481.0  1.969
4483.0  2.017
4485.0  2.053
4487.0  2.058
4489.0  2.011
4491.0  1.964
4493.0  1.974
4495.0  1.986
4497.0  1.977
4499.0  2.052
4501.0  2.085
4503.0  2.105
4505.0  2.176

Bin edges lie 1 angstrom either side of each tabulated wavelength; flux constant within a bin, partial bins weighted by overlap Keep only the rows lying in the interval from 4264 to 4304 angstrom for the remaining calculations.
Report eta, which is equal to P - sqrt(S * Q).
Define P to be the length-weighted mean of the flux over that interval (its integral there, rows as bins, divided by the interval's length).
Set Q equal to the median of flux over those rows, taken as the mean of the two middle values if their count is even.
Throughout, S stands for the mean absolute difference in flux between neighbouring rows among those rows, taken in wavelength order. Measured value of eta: 1.3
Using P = 1.56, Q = 1.59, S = 0.029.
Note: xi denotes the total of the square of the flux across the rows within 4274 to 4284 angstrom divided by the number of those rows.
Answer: 2.6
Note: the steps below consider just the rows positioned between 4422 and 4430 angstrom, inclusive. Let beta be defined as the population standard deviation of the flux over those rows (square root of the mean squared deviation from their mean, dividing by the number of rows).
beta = 0.027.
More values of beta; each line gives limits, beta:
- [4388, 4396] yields 0.046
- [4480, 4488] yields 0.036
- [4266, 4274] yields 0.025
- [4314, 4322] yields 0.065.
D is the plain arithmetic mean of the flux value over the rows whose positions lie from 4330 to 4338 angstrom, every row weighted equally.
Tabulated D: 1.67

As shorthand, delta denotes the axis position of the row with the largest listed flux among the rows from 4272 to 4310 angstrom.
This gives 4275.0 angstrom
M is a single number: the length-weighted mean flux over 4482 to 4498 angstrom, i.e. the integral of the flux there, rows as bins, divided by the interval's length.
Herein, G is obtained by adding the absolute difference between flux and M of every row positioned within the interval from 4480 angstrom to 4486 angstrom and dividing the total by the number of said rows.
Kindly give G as 0.03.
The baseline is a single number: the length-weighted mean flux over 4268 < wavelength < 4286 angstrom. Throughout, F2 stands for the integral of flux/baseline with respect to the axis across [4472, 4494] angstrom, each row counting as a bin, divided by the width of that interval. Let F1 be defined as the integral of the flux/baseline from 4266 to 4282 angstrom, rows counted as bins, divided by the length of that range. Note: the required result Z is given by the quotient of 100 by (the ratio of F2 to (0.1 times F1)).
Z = 8.3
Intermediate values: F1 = 1.01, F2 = 1.22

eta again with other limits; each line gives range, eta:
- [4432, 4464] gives 1.6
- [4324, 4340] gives 1.3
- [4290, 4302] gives 1.2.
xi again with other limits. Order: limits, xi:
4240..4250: 2.8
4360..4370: 3.4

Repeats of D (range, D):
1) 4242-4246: 1.66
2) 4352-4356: 1.62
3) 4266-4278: 1.66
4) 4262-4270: 1.67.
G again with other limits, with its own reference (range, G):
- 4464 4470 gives 0.15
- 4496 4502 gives 0.05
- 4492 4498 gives 0.03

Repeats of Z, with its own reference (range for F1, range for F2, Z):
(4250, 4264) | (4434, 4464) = 8.6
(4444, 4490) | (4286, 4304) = 12.9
